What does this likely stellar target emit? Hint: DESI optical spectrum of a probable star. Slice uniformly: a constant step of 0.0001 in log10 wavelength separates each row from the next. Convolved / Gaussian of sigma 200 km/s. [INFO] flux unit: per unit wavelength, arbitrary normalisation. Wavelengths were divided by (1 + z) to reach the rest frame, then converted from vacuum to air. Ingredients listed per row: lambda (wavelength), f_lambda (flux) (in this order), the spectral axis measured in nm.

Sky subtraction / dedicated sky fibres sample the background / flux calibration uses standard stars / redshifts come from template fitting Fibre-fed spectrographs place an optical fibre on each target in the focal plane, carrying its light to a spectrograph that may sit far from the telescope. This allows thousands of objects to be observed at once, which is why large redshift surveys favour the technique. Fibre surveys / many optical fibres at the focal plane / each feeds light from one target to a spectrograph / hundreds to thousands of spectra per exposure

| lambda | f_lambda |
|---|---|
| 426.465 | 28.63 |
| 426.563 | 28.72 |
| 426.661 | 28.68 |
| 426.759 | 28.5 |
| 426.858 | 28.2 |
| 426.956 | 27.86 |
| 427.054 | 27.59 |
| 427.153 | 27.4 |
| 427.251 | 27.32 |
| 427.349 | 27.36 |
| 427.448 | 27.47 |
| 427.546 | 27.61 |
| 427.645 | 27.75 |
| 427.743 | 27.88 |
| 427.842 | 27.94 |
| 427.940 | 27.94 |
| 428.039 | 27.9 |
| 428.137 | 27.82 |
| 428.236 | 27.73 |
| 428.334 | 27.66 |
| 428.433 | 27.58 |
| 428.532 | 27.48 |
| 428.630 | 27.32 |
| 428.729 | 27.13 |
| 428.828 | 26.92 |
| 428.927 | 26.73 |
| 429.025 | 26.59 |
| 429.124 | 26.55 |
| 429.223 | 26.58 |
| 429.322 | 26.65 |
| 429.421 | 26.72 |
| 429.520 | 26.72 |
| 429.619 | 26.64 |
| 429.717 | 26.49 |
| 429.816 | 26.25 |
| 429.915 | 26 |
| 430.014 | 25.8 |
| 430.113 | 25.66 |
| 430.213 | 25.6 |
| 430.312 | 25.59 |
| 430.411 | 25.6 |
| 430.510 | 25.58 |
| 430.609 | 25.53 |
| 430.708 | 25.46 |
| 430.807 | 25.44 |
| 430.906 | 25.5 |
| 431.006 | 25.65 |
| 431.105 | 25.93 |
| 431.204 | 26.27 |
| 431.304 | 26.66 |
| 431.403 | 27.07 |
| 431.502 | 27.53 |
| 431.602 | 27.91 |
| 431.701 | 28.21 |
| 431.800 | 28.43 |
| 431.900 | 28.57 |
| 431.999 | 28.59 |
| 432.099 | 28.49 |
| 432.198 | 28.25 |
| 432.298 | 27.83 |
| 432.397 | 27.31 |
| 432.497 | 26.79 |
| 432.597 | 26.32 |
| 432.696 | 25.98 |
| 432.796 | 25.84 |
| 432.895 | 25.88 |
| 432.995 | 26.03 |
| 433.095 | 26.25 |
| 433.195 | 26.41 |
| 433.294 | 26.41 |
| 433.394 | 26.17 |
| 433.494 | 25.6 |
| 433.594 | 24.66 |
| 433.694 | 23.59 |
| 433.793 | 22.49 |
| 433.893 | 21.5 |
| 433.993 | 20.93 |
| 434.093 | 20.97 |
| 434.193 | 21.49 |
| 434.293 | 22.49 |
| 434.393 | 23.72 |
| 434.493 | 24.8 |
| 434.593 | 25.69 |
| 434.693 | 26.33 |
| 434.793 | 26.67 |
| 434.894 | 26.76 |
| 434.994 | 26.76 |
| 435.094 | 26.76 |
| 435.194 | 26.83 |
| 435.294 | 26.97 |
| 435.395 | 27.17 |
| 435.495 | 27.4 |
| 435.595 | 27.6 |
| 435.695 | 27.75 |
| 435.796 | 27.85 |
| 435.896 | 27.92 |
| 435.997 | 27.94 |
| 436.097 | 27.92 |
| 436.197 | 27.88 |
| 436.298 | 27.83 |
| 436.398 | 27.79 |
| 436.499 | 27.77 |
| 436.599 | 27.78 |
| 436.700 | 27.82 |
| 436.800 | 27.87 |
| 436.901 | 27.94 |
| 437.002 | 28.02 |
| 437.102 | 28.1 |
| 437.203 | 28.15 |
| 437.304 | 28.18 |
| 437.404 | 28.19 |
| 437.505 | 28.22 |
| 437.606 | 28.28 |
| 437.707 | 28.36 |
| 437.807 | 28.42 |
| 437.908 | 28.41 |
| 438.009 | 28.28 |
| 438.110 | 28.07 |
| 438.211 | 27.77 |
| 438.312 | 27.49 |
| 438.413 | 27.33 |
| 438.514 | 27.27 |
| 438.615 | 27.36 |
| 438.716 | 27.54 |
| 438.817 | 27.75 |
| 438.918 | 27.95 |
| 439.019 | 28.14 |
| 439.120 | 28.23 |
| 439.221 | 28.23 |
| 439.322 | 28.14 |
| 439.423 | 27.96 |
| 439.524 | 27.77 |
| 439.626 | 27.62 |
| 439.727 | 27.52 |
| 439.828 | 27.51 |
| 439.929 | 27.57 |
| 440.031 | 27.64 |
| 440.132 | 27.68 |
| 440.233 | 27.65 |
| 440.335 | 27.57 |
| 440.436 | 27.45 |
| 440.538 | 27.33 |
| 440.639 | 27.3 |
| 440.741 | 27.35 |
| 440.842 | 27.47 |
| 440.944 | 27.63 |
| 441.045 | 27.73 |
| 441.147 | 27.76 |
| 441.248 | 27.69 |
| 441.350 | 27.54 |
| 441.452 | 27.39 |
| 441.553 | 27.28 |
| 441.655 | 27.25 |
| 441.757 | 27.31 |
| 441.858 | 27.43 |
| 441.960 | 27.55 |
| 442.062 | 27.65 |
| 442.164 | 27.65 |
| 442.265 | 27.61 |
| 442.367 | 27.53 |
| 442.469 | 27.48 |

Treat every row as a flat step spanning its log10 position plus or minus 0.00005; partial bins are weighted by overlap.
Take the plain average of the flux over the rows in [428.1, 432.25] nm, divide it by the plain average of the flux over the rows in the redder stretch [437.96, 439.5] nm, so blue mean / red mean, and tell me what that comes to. 0.96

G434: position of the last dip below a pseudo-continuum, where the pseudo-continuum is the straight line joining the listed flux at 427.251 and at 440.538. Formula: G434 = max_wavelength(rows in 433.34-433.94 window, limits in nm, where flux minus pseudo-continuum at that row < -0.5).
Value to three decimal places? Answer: 433.893 nm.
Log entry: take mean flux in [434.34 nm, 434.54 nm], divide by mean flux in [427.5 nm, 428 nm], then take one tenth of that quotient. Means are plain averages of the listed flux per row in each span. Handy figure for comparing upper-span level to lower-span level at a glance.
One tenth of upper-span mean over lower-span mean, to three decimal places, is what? 0.087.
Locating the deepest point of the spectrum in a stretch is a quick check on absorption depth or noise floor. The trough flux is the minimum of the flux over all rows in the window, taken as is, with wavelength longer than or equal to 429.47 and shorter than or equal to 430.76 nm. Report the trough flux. 25.46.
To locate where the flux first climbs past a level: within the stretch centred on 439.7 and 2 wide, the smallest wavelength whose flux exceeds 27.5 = 438.716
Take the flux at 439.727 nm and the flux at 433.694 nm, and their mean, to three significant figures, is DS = 25.6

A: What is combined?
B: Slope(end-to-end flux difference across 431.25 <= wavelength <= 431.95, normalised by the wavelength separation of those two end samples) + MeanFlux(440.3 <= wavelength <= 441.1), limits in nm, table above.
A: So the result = 30.7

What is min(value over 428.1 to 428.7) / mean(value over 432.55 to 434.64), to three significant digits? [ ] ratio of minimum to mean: 1.12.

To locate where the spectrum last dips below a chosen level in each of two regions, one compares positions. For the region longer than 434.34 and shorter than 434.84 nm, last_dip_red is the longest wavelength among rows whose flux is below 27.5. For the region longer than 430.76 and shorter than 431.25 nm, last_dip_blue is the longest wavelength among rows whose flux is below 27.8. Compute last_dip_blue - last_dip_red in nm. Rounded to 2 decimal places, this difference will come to -3.59 nm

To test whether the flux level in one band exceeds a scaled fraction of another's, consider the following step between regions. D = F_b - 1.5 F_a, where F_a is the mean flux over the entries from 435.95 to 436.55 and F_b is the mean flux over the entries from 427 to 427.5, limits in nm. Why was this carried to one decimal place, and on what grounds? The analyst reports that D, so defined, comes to -14.4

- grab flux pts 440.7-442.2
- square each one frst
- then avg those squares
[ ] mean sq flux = 757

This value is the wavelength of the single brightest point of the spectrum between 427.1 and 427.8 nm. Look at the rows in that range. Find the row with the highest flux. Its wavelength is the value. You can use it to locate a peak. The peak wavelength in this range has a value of 427.743 nm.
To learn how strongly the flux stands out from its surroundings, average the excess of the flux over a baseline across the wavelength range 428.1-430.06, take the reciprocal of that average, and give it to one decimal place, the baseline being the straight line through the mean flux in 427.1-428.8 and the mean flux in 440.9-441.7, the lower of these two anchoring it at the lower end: -1.4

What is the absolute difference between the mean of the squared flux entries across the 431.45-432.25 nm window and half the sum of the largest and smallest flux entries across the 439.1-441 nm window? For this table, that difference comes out 770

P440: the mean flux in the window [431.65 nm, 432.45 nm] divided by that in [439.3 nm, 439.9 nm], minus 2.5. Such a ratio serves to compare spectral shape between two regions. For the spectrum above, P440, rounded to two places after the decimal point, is -1.48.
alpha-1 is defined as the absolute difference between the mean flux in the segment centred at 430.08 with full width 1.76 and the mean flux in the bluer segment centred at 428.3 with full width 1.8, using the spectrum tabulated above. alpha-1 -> 1.5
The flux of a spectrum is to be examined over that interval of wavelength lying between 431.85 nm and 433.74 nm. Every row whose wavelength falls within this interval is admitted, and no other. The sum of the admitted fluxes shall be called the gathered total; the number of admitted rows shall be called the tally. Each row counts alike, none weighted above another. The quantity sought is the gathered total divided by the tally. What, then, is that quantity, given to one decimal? 26.6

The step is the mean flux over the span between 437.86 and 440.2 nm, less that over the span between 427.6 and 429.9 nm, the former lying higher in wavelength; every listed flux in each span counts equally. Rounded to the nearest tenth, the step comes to 0.6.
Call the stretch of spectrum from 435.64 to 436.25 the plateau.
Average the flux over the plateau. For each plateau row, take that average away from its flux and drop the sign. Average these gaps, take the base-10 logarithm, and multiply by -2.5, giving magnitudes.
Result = 3.2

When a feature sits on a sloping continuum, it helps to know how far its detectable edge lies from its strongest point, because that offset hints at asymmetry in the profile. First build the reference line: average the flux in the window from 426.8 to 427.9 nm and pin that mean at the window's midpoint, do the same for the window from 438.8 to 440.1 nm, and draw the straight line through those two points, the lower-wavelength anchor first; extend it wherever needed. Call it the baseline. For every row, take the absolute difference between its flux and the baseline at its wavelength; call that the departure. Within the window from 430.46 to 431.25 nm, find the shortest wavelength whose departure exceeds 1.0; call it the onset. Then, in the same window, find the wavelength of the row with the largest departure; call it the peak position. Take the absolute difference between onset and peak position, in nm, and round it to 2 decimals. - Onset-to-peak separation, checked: 0.30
